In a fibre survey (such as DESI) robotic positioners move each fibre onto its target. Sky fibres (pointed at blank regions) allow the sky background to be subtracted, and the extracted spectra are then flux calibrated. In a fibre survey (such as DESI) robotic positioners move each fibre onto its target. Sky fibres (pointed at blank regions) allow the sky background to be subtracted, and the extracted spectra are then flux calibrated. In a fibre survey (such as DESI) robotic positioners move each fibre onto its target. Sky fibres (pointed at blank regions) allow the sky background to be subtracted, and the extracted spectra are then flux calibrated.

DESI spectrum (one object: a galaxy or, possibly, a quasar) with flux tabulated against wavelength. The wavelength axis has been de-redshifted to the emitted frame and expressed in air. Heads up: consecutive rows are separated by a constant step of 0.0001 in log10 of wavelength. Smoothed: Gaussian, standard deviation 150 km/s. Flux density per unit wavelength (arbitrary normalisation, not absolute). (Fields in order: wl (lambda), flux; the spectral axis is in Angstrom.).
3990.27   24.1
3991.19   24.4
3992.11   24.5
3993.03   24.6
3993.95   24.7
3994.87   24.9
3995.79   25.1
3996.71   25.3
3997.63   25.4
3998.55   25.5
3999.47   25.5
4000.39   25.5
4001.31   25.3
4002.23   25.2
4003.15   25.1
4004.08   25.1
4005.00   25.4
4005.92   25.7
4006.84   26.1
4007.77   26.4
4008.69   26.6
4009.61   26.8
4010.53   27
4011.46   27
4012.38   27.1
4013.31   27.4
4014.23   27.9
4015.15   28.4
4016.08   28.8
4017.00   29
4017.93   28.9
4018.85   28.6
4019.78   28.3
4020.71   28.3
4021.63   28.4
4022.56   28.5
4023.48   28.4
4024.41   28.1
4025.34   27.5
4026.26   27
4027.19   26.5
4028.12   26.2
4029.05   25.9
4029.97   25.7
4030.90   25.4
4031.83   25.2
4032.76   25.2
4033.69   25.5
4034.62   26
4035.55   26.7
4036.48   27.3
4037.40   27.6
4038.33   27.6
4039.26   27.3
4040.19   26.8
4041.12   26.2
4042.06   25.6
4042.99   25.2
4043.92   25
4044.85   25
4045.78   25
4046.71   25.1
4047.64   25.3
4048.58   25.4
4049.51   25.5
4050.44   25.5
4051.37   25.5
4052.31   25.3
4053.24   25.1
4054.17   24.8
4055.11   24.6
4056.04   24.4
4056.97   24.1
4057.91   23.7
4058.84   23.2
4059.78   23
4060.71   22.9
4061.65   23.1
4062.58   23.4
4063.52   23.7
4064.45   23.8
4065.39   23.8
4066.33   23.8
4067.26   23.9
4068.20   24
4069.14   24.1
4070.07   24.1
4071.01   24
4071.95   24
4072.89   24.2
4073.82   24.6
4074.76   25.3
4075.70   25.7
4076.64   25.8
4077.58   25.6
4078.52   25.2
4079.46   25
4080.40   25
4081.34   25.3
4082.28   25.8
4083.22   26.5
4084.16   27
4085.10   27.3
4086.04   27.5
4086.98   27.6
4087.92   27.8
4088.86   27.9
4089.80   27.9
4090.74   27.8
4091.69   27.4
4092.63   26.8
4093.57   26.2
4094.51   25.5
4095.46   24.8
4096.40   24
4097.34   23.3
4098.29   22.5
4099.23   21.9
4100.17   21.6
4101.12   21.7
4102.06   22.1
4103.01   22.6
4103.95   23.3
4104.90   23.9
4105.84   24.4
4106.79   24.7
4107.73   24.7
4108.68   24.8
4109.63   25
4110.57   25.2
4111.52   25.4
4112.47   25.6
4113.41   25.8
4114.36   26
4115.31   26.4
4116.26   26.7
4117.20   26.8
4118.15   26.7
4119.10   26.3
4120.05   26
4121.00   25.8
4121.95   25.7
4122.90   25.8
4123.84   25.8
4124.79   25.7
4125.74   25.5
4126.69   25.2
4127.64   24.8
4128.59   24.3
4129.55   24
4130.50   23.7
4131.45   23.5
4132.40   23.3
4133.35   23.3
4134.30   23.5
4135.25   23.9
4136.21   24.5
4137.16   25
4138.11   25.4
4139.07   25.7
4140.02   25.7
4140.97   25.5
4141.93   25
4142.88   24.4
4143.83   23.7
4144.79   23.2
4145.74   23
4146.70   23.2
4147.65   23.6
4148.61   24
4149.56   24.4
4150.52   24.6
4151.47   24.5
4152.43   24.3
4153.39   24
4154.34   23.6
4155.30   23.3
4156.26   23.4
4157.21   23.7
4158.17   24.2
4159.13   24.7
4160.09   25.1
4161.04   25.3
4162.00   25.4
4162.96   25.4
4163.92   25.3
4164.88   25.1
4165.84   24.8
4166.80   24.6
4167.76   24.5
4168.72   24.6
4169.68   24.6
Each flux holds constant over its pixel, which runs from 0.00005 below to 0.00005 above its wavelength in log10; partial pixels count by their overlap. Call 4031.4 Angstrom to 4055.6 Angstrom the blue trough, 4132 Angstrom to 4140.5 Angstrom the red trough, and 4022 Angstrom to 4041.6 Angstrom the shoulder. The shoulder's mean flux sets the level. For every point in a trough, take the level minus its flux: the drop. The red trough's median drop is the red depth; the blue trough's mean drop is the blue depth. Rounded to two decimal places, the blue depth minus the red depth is -1.24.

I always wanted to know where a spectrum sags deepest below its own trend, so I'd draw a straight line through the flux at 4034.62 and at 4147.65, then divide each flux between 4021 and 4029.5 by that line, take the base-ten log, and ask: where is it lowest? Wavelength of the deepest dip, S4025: 4029.05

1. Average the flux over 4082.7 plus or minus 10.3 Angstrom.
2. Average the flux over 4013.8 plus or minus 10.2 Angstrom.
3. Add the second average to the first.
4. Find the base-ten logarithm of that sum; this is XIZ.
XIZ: 1.73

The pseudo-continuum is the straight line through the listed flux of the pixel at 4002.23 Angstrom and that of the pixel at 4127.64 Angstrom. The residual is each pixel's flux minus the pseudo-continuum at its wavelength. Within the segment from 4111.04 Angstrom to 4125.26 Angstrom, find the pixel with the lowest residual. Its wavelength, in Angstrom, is 4111.52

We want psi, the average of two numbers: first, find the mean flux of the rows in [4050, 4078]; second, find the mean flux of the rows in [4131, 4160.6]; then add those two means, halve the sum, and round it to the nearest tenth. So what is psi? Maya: 24.2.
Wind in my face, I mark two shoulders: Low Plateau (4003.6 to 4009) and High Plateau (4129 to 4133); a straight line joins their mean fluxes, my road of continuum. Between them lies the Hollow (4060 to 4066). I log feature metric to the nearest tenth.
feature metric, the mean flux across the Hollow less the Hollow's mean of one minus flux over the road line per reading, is 23.4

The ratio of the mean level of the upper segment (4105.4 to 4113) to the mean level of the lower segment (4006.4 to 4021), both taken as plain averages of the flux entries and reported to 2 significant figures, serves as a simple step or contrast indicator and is 0.90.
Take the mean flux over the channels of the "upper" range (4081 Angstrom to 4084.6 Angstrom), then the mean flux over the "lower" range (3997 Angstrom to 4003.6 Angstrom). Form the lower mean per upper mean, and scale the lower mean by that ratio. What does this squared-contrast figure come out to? 24.6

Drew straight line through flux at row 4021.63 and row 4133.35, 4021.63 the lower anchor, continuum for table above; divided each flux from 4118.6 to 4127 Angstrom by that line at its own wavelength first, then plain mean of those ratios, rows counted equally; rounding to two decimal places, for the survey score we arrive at 1.08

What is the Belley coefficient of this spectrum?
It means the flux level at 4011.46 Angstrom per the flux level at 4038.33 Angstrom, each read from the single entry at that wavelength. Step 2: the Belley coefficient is 0.98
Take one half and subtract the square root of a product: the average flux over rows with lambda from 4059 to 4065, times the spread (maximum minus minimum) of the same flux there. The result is -4.1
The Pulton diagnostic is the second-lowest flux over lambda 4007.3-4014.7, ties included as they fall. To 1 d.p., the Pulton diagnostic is 26.6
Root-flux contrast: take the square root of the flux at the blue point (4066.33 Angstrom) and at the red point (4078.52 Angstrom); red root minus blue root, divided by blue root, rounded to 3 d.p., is 0.029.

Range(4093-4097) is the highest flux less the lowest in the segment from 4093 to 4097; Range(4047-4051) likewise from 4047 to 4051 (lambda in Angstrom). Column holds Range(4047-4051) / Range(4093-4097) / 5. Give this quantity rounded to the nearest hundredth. 0.02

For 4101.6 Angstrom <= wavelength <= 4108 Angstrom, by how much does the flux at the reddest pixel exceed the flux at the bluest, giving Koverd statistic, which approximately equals 2.6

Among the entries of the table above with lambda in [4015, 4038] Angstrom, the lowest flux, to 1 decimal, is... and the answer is 25.2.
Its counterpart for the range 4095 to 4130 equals 21.6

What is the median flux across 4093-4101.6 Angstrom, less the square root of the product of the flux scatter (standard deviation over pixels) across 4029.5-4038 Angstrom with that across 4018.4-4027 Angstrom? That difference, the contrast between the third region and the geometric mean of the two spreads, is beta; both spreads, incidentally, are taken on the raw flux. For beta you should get 22.6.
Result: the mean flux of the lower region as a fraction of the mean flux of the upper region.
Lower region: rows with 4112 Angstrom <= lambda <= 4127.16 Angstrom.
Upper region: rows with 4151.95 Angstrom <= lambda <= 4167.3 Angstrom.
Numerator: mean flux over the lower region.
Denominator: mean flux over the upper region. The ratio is 1.06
